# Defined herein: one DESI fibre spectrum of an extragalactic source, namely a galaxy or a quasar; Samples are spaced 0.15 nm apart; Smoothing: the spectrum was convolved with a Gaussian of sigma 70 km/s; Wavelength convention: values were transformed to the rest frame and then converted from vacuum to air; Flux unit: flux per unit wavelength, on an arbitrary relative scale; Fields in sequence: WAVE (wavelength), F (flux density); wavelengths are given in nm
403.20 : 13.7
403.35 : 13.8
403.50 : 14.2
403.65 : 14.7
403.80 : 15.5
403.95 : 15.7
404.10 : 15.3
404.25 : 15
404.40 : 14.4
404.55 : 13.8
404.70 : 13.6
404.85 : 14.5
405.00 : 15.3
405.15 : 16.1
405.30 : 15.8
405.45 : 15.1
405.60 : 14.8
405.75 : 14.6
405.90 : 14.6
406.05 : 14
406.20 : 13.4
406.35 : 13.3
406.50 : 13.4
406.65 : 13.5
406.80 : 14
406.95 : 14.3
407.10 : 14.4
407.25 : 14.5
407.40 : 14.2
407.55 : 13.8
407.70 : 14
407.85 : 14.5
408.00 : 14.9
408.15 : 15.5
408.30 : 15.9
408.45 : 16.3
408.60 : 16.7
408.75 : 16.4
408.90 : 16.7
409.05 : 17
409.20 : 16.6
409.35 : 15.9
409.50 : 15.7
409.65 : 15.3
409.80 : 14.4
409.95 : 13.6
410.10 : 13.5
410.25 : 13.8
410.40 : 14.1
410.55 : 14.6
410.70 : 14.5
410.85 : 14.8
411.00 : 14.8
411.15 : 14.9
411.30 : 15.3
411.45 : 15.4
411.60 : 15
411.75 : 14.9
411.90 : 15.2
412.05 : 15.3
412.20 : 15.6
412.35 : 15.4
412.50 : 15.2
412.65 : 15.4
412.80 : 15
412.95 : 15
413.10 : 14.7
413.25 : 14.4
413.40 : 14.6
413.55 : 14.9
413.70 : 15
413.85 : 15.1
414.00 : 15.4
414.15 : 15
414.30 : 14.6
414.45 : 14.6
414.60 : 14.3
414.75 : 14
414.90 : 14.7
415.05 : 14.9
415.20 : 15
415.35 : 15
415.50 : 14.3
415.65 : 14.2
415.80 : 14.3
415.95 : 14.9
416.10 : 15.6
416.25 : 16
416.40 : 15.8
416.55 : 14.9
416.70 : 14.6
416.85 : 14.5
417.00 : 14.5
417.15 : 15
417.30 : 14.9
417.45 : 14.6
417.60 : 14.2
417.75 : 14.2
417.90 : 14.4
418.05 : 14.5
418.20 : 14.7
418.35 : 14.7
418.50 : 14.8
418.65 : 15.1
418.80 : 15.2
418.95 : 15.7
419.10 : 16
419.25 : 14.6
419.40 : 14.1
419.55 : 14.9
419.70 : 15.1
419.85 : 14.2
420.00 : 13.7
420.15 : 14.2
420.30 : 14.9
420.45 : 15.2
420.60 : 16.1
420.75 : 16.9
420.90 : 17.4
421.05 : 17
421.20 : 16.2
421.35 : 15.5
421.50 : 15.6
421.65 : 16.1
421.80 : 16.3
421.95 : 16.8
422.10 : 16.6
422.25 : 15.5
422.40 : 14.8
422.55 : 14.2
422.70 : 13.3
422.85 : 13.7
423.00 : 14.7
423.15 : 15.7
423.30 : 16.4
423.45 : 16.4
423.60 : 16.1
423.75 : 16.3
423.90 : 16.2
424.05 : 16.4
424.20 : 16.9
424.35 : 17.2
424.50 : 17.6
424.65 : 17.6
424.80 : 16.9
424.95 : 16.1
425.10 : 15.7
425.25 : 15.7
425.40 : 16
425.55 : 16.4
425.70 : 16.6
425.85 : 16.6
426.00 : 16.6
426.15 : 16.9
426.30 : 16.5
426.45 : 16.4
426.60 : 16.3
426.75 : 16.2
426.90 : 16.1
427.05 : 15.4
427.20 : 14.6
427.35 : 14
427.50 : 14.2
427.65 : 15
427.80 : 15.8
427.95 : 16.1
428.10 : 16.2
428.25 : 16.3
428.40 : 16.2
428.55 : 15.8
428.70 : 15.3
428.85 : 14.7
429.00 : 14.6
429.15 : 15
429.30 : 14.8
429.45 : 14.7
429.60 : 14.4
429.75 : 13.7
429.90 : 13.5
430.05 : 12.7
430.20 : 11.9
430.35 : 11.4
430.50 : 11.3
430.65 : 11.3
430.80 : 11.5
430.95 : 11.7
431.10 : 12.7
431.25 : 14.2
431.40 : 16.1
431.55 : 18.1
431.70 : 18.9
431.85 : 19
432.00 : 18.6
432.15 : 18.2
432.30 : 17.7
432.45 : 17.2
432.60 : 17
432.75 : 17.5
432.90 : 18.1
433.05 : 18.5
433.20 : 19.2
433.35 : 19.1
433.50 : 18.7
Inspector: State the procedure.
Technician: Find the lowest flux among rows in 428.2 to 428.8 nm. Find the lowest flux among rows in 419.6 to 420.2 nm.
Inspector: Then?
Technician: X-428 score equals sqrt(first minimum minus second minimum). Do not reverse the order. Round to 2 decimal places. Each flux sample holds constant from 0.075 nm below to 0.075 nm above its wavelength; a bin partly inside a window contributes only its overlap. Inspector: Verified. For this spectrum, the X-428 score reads 1.26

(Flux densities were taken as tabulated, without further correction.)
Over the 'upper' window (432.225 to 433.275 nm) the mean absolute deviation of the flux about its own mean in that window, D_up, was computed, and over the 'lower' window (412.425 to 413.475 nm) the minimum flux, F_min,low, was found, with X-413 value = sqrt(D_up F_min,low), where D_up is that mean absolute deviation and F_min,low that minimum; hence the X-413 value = 2.97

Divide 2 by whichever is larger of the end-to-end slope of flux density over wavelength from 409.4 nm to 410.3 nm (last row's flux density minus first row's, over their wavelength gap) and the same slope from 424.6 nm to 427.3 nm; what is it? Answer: -2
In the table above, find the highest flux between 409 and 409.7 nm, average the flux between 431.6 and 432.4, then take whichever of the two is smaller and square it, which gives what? 289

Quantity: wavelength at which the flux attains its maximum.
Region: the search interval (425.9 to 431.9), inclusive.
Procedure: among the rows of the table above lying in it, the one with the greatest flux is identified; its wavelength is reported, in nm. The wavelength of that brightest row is 431.85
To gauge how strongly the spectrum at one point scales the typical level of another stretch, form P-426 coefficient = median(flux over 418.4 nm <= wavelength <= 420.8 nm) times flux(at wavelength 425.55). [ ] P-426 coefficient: 246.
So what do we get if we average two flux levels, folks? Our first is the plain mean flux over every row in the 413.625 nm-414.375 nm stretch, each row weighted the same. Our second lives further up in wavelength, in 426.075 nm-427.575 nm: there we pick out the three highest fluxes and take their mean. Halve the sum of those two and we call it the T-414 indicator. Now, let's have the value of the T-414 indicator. 15.8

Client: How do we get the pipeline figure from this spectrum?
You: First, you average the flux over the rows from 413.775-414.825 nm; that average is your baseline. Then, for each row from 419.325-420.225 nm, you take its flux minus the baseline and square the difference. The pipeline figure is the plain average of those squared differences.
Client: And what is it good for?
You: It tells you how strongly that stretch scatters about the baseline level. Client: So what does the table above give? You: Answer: 0.35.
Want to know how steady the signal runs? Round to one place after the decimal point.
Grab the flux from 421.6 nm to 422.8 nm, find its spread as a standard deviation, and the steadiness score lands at 1.2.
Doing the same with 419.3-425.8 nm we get 1.1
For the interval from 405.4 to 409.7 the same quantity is 1.1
